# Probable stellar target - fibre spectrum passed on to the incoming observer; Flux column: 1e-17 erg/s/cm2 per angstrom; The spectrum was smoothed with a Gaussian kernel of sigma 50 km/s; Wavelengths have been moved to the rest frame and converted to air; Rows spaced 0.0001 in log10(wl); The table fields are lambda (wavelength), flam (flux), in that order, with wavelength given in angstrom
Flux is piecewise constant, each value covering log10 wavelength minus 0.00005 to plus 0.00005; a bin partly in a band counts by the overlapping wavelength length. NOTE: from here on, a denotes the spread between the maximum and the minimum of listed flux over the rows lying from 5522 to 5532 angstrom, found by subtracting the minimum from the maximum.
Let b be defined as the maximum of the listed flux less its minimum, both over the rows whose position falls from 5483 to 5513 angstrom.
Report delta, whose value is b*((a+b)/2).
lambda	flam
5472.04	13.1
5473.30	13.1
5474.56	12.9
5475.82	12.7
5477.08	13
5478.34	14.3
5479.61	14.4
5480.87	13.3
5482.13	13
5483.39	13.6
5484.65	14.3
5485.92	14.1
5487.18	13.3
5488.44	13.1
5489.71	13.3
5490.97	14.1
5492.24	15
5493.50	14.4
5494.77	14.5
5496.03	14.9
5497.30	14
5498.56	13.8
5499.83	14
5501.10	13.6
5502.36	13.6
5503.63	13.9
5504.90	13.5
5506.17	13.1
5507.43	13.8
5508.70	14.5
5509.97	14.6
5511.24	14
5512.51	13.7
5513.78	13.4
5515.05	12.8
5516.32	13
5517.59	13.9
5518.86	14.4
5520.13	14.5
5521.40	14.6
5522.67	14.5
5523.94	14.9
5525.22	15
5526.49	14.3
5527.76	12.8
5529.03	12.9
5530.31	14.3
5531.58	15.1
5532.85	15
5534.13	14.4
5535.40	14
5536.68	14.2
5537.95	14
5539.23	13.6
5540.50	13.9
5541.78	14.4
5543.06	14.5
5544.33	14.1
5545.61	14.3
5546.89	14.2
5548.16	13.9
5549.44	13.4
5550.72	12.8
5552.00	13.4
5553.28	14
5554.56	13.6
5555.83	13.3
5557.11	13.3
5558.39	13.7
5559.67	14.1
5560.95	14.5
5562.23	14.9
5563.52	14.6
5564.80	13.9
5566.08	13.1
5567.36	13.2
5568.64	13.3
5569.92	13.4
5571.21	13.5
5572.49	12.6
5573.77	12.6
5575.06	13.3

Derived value 4.0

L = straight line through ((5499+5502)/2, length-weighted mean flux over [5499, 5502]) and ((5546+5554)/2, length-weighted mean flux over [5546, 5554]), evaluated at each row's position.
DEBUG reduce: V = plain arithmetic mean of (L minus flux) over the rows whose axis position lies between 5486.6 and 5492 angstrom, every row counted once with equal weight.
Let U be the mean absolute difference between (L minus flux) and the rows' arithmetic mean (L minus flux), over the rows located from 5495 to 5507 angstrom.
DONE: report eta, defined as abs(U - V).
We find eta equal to 0.03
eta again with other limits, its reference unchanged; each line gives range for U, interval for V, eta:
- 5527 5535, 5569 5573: 0.43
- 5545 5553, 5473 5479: 0.19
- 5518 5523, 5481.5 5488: 0.11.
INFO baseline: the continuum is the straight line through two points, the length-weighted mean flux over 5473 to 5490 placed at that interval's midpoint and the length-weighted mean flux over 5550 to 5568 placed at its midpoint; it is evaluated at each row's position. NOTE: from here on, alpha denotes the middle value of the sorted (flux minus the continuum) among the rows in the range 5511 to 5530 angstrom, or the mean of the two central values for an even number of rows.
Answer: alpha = 0.43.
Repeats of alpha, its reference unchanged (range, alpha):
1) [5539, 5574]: -0.05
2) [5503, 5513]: 0.30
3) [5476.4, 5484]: -0.02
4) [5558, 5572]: -0.04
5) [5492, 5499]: 0.94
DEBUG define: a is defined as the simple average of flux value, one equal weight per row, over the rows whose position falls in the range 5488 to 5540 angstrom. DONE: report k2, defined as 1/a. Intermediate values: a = 14.0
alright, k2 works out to 0.0713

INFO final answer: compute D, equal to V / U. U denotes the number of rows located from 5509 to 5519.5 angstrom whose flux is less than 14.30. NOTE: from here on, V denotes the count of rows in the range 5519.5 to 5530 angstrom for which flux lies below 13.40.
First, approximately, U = 6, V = 2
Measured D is 0.33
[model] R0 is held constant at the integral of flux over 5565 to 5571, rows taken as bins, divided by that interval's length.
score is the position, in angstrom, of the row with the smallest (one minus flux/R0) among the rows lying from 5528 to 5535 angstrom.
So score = 5531.58 angstrom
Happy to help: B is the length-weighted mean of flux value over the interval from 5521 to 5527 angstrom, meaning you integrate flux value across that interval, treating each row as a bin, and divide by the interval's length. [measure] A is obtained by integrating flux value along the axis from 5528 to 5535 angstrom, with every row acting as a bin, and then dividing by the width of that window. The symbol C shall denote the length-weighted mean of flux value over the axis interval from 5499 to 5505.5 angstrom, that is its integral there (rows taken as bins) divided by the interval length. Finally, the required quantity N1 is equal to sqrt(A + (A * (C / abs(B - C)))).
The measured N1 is 14.8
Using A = 14.2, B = 14.7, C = 13.7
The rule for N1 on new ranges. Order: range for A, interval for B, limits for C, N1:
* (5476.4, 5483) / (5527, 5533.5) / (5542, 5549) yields 34.4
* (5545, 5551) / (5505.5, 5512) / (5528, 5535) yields 28.1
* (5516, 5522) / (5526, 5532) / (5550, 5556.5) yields 21.9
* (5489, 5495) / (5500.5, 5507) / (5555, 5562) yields 26.1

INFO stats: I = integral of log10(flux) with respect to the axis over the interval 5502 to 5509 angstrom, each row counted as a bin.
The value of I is 7.95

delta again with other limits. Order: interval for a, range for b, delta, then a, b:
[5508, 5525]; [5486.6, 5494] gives 3.8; 2.1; 1.9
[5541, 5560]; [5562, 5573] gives 4.6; 1.7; 2.3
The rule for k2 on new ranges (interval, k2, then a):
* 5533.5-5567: 0.0718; 13.9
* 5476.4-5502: 0.0719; 13.9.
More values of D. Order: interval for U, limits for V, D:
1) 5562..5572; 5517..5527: 0.00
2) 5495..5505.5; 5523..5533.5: 0.29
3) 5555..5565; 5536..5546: 0.00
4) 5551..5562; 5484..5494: 0.43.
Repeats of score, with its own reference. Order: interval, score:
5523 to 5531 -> 5525.22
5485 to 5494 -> 5492.24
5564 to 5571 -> 5564.80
